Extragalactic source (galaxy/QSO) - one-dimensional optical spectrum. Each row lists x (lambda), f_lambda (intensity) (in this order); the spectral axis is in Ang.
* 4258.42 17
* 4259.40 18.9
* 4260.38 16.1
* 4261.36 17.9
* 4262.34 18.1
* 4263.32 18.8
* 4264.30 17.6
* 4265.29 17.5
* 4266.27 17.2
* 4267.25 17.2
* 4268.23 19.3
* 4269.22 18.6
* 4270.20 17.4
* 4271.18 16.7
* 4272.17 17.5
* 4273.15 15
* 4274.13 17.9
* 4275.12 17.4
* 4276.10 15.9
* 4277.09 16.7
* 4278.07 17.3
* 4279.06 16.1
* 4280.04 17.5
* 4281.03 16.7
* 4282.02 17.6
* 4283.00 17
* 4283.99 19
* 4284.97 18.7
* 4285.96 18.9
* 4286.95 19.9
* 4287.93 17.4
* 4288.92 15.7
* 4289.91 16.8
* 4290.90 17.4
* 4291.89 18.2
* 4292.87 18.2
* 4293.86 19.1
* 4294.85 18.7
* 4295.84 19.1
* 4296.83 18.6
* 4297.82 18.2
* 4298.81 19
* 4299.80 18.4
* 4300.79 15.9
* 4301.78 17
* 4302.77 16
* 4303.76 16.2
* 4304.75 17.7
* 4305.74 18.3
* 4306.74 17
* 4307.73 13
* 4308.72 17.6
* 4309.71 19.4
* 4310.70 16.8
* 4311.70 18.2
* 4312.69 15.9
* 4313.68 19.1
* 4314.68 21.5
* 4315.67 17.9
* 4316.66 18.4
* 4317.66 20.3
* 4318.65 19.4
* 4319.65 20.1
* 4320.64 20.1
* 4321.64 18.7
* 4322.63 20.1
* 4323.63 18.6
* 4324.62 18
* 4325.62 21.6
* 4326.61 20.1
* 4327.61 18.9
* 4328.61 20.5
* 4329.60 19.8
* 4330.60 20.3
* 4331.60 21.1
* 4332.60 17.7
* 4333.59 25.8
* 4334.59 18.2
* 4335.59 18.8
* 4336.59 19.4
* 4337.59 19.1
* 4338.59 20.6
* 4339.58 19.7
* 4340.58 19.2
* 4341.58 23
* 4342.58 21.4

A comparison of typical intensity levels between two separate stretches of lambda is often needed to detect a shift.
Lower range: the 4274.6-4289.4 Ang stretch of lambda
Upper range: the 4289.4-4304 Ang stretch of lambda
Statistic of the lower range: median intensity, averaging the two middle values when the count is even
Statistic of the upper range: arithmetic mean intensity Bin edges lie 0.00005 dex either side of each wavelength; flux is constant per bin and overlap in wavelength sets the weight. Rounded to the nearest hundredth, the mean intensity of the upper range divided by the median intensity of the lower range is 1.02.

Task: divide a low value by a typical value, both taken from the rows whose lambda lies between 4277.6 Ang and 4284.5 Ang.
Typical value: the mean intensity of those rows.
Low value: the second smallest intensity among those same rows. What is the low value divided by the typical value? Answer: 0.96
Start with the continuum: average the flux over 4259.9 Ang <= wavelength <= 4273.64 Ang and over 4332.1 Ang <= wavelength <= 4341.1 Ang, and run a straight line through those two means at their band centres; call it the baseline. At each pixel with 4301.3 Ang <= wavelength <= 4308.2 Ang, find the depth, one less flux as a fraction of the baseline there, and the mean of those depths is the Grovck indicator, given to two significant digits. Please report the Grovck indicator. 0.12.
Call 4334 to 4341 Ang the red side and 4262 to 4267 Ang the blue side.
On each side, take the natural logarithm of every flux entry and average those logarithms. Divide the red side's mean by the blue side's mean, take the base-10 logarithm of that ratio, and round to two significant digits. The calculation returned 0.012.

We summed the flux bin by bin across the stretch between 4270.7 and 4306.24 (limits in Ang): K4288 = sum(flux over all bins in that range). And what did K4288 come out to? 632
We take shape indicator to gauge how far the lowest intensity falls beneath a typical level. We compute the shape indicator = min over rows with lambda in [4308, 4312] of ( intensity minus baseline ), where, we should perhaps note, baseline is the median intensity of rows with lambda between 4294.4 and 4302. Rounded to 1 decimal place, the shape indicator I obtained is -1.7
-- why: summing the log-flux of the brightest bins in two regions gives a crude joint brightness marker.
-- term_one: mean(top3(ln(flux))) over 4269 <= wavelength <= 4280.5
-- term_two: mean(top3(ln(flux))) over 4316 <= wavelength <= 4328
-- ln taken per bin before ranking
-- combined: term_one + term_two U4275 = 5.92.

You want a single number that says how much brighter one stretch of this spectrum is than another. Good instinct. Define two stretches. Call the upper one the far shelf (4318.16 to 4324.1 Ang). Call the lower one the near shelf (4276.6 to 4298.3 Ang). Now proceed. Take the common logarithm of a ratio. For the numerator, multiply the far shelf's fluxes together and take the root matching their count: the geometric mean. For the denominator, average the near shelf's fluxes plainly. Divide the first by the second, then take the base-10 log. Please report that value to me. 0.038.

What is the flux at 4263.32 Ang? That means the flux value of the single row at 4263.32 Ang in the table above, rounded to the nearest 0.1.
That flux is 18.8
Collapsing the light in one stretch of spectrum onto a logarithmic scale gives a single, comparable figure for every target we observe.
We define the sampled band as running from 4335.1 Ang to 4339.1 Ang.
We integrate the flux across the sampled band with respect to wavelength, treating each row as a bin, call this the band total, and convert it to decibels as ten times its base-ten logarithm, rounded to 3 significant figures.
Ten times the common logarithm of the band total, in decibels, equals 18.9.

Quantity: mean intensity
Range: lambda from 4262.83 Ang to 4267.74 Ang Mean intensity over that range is 17.7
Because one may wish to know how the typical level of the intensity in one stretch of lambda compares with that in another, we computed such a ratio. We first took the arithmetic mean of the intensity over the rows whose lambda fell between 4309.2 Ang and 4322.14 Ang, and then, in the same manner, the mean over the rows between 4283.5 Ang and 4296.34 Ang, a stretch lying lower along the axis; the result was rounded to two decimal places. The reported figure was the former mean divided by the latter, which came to 1.04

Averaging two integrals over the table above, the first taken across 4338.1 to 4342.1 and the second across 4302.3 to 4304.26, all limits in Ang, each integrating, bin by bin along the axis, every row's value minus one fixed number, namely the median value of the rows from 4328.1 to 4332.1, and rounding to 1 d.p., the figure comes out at -3.8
